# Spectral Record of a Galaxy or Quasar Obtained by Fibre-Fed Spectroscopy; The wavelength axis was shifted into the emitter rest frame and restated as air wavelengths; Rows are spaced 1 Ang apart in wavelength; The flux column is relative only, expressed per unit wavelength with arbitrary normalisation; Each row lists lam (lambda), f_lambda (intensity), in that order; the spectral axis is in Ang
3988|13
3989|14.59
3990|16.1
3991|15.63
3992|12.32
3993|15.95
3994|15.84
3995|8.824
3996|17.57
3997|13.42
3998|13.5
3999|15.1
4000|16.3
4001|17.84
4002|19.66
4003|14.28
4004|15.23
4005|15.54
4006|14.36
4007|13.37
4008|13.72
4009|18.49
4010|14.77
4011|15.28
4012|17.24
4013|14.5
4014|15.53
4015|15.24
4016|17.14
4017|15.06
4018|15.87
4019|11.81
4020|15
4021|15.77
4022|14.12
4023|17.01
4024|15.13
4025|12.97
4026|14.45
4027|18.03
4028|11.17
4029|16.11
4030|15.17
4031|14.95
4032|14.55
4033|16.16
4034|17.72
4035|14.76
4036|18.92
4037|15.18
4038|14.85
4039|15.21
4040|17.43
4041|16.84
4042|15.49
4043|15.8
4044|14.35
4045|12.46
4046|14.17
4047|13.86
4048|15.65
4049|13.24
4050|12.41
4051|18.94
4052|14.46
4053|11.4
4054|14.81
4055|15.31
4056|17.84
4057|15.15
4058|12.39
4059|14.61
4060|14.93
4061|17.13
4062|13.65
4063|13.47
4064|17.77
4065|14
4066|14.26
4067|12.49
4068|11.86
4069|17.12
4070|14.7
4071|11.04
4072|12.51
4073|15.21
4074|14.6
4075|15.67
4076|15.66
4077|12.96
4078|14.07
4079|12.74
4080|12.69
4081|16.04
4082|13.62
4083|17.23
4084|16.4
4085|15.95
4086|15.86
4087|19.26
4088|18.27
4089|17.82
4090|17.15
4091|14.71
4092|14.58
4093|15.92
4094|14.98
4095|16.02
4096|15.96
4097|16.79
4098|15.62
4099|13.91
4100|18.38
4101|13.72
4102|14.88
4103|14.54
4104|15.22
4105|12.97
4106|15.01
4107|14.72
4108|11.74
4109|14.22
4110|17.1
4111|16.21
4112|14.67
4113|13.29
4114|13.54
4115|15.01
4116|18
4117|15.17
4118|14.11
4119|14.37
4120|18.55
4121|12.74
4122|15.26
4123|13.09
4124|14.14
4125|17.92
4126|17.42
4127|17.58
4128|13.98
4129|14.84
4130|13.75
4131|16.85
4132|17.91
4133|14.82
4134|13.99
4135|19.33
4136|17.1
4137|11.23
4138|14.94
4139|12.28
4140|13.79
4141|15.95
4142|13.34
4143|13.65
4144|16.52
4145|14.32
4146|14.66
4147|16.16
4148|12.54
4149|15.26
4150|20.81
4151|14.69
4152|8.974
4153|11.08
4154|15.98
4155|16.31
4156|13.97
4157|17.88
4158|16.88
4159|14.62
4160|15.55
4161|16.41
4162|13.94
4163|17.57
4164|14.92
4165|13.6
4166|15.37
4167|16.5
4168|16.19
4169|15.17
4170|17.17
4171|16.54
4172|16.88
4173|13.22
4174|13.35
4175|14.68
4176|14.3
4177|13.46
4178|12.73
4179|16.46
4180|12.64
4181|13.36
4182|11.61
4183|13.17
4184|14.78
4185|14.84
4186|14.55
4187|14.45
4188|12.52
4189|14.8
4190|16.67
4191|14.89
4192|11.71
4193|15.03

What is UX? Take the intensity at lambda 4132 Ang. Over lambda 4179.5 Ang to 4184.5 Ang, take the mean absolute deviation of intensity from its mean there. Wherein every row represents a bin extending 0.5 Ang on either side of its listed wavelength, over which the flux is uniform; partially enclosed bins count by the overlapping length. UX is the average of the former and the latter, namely 9.3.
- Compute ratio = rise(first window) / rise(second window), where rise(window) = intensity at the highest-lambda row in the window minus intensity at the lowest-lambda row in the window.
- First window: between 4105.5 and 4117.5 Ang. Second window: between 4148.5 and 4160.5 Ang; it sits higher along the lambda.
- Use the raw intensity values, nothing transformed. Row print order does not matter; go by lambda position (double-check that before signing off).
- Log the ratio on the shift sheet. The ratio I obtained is 1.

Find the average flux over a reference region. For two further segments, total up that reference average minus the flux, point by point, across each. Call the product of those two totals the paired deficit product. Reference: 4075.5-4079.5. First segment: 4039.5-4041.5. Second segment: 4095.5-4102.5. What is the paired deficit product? 80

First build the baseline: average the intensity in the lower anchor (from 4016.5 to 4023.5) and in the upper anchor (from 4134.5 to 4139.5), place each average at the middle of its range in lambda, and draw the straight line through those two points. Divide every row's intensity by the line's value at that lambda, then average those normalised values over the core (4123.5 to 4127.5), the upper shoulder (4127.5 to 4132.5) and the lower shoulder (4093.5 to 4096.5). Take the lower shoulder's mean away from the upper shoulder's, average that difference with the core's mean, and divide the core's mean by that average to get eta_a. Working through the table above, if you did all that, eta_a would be 2.02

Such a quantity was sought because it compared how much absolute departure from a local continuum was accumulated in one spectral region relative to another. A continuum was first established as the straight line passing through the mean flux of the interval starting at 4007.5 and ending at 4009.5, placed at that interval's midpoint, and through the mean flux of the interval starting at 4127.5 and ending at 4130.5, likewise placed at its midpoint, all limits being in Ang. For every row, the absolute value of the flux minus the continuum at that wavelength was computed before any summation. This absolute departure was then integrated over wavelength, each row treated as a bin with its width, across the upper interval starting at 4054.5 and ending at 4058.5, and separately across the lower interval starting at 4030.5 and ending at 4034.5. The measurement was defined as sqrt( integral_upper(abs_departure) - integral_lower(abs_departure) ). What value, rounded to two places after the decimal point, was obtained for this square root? 1.10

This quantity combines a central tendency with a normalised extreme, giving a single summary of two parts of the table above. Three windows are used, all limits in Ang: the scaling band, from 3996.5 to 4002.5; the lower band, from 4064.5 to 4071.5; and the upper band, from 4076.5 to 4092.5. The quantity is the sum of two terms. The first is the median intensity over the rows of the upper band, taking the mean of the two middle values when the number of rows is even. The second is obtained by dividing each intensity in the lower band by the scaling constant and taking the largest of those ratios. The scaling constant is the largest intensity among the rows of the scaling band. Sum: 16.8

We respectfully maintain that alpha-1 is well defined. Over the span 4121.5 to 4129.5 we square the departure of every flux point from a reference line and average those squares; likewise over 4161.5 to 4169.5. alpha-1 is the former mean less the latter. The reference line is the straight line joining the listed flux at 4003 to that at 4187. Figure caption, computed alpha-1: 1.8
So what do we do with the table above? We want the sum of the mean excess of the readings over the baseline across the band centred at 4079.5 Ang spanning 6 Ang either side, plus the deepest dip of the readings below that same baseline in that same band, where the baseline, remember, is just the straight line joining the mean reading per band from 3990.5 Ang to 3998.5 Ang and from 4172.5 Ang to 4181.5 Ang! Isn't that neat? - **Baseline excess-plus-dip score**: 2.1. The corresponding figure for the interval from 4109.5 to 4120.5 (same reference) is 2.2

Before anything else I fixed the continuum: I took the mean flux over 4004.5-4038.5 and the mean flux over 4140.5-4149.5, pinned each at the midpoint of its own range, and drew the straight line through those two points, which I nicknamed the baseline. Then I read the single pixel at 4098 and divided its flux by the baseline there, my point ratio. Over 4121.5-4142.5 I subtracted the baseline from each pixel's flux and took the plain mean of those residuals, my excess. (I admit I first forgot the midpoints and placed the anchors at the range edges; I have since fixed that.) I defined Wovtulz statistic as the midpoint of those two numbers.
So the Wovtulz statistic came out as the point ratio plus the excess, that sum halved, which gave 0.74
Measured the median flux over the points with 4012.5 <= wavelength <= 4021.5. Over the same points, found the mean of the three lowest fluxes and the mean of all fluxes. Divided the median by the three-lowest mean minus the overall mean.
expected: -11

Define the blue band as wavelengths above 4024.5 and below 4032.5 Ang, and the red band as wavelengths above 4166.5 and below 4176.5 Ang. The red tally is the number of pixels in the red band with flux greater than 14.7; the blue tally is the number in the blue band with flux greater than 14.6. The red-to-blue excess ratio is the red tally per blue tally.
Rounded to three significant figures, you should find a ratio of 1.50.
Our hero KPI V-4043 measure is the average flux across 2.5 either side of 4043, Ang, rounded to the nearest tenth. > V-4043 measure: 15.0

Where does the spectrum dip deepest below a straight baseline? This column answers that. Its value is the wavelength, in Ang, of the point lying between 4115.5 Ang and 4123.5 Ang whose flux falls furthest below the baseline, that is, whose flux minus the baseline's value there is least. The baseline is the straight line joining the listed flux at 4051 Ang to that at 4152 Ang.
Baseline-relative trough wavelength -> 4121 Ang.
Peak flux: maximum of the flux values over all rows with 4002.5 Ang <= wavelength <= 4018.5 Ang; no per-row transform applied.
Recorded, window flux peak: 18.49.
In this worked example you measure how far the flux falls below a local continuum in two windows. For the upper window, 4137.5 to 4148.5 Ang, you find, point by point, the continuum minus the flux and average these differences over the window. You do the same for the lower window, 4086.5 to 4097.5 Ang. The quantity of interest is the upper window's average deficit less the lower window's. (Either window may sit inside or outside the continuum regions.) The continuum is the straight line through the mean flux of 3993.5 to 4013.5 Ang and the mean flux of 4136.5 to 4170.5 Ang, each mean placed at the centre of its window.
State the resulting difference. 2.0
